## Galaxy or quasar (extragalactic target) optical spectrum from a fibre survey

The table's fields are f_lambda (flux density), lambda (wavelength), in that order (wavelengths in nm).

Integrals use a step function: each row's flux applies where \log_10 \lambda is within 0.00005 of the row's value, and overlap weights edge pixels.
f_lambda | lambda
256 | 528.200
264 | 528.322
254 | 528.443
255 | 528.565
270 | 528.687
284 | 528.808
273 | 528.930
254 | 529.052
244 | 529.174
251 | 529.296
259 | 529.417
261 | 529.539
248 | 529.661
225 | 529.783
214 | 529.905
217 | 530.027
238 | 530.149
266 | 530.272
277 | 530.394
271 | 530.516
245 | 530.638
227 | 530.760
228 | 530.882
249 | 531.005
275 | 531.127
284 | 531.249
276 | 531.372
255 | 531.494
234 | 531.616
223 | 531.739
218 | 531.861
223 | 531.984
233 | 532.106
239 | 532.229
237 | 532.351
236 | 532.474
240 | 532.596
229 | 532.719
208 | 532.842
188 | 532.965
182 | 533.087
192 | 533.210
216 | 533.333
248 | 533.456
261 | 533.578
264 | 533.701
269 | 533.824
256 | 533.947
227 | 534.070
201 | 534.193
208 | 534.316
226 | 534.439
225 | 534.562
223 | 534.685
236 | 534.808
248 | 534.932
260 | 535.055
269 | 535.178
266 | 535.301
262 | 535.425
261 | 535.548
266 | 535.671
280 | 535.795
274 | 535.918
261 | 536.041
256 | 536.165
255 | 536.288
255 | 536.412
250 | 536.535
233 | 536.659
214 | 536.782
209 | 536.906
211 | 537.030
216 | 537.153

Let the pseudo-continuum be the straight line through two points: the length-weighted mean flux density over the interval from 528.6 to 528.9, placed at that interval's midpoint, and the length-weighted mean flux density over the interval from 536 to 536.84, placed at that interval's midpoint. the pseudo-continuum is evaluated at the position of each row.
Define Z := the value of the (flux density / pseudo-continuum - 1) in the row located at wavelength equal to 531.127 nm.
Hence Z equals 0.03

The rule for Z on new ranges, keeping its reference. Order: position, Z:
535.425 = 0.05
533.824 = 0.05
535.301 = 0.06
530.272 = -0.01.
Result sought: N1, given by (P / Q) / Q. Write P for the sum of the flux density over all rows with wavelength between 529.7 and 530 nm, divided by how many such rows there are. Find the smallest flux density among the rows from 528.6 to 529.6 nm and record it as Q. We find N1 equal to 0.0037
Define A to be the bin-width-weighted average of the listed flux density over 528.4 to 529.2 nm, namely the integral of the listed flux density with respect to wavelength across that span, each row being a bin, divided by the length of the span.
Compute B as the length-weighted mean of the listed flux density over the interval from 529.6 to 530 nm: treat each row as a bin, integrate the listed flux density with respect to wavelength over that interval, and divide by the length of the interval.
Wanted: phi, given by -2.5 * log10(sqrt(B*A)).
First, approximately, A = 263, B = 228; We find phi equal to -5.97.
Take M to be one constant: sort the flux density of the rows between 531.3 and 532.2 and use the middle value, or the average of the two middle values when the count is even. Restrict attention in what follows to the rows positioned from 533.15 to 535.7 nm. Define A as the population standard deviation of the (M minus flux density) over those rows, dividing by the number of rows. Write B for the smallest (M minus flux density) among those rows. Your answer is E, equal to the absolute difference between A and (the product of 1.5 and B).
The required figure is 78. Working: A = 23.9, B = -36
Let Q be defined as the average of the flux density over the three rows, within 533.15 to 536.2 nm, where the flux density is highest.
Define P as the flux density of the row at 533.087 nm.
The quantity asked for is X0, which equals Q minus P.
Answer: 92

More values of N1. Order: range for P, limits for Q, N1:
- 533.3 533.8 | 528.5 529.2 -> 0.0042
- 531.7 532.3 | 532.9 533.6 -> 0.0069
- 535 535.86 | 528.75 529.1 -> 0.0041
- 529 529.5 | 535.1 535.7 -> 0.0037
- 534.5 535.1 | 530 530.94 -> 0.0051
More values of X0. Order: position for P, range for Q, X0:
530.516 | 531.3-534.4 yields -1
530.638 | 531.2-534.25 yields 31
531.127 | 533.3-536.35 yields -1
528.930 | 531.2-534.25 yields 3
